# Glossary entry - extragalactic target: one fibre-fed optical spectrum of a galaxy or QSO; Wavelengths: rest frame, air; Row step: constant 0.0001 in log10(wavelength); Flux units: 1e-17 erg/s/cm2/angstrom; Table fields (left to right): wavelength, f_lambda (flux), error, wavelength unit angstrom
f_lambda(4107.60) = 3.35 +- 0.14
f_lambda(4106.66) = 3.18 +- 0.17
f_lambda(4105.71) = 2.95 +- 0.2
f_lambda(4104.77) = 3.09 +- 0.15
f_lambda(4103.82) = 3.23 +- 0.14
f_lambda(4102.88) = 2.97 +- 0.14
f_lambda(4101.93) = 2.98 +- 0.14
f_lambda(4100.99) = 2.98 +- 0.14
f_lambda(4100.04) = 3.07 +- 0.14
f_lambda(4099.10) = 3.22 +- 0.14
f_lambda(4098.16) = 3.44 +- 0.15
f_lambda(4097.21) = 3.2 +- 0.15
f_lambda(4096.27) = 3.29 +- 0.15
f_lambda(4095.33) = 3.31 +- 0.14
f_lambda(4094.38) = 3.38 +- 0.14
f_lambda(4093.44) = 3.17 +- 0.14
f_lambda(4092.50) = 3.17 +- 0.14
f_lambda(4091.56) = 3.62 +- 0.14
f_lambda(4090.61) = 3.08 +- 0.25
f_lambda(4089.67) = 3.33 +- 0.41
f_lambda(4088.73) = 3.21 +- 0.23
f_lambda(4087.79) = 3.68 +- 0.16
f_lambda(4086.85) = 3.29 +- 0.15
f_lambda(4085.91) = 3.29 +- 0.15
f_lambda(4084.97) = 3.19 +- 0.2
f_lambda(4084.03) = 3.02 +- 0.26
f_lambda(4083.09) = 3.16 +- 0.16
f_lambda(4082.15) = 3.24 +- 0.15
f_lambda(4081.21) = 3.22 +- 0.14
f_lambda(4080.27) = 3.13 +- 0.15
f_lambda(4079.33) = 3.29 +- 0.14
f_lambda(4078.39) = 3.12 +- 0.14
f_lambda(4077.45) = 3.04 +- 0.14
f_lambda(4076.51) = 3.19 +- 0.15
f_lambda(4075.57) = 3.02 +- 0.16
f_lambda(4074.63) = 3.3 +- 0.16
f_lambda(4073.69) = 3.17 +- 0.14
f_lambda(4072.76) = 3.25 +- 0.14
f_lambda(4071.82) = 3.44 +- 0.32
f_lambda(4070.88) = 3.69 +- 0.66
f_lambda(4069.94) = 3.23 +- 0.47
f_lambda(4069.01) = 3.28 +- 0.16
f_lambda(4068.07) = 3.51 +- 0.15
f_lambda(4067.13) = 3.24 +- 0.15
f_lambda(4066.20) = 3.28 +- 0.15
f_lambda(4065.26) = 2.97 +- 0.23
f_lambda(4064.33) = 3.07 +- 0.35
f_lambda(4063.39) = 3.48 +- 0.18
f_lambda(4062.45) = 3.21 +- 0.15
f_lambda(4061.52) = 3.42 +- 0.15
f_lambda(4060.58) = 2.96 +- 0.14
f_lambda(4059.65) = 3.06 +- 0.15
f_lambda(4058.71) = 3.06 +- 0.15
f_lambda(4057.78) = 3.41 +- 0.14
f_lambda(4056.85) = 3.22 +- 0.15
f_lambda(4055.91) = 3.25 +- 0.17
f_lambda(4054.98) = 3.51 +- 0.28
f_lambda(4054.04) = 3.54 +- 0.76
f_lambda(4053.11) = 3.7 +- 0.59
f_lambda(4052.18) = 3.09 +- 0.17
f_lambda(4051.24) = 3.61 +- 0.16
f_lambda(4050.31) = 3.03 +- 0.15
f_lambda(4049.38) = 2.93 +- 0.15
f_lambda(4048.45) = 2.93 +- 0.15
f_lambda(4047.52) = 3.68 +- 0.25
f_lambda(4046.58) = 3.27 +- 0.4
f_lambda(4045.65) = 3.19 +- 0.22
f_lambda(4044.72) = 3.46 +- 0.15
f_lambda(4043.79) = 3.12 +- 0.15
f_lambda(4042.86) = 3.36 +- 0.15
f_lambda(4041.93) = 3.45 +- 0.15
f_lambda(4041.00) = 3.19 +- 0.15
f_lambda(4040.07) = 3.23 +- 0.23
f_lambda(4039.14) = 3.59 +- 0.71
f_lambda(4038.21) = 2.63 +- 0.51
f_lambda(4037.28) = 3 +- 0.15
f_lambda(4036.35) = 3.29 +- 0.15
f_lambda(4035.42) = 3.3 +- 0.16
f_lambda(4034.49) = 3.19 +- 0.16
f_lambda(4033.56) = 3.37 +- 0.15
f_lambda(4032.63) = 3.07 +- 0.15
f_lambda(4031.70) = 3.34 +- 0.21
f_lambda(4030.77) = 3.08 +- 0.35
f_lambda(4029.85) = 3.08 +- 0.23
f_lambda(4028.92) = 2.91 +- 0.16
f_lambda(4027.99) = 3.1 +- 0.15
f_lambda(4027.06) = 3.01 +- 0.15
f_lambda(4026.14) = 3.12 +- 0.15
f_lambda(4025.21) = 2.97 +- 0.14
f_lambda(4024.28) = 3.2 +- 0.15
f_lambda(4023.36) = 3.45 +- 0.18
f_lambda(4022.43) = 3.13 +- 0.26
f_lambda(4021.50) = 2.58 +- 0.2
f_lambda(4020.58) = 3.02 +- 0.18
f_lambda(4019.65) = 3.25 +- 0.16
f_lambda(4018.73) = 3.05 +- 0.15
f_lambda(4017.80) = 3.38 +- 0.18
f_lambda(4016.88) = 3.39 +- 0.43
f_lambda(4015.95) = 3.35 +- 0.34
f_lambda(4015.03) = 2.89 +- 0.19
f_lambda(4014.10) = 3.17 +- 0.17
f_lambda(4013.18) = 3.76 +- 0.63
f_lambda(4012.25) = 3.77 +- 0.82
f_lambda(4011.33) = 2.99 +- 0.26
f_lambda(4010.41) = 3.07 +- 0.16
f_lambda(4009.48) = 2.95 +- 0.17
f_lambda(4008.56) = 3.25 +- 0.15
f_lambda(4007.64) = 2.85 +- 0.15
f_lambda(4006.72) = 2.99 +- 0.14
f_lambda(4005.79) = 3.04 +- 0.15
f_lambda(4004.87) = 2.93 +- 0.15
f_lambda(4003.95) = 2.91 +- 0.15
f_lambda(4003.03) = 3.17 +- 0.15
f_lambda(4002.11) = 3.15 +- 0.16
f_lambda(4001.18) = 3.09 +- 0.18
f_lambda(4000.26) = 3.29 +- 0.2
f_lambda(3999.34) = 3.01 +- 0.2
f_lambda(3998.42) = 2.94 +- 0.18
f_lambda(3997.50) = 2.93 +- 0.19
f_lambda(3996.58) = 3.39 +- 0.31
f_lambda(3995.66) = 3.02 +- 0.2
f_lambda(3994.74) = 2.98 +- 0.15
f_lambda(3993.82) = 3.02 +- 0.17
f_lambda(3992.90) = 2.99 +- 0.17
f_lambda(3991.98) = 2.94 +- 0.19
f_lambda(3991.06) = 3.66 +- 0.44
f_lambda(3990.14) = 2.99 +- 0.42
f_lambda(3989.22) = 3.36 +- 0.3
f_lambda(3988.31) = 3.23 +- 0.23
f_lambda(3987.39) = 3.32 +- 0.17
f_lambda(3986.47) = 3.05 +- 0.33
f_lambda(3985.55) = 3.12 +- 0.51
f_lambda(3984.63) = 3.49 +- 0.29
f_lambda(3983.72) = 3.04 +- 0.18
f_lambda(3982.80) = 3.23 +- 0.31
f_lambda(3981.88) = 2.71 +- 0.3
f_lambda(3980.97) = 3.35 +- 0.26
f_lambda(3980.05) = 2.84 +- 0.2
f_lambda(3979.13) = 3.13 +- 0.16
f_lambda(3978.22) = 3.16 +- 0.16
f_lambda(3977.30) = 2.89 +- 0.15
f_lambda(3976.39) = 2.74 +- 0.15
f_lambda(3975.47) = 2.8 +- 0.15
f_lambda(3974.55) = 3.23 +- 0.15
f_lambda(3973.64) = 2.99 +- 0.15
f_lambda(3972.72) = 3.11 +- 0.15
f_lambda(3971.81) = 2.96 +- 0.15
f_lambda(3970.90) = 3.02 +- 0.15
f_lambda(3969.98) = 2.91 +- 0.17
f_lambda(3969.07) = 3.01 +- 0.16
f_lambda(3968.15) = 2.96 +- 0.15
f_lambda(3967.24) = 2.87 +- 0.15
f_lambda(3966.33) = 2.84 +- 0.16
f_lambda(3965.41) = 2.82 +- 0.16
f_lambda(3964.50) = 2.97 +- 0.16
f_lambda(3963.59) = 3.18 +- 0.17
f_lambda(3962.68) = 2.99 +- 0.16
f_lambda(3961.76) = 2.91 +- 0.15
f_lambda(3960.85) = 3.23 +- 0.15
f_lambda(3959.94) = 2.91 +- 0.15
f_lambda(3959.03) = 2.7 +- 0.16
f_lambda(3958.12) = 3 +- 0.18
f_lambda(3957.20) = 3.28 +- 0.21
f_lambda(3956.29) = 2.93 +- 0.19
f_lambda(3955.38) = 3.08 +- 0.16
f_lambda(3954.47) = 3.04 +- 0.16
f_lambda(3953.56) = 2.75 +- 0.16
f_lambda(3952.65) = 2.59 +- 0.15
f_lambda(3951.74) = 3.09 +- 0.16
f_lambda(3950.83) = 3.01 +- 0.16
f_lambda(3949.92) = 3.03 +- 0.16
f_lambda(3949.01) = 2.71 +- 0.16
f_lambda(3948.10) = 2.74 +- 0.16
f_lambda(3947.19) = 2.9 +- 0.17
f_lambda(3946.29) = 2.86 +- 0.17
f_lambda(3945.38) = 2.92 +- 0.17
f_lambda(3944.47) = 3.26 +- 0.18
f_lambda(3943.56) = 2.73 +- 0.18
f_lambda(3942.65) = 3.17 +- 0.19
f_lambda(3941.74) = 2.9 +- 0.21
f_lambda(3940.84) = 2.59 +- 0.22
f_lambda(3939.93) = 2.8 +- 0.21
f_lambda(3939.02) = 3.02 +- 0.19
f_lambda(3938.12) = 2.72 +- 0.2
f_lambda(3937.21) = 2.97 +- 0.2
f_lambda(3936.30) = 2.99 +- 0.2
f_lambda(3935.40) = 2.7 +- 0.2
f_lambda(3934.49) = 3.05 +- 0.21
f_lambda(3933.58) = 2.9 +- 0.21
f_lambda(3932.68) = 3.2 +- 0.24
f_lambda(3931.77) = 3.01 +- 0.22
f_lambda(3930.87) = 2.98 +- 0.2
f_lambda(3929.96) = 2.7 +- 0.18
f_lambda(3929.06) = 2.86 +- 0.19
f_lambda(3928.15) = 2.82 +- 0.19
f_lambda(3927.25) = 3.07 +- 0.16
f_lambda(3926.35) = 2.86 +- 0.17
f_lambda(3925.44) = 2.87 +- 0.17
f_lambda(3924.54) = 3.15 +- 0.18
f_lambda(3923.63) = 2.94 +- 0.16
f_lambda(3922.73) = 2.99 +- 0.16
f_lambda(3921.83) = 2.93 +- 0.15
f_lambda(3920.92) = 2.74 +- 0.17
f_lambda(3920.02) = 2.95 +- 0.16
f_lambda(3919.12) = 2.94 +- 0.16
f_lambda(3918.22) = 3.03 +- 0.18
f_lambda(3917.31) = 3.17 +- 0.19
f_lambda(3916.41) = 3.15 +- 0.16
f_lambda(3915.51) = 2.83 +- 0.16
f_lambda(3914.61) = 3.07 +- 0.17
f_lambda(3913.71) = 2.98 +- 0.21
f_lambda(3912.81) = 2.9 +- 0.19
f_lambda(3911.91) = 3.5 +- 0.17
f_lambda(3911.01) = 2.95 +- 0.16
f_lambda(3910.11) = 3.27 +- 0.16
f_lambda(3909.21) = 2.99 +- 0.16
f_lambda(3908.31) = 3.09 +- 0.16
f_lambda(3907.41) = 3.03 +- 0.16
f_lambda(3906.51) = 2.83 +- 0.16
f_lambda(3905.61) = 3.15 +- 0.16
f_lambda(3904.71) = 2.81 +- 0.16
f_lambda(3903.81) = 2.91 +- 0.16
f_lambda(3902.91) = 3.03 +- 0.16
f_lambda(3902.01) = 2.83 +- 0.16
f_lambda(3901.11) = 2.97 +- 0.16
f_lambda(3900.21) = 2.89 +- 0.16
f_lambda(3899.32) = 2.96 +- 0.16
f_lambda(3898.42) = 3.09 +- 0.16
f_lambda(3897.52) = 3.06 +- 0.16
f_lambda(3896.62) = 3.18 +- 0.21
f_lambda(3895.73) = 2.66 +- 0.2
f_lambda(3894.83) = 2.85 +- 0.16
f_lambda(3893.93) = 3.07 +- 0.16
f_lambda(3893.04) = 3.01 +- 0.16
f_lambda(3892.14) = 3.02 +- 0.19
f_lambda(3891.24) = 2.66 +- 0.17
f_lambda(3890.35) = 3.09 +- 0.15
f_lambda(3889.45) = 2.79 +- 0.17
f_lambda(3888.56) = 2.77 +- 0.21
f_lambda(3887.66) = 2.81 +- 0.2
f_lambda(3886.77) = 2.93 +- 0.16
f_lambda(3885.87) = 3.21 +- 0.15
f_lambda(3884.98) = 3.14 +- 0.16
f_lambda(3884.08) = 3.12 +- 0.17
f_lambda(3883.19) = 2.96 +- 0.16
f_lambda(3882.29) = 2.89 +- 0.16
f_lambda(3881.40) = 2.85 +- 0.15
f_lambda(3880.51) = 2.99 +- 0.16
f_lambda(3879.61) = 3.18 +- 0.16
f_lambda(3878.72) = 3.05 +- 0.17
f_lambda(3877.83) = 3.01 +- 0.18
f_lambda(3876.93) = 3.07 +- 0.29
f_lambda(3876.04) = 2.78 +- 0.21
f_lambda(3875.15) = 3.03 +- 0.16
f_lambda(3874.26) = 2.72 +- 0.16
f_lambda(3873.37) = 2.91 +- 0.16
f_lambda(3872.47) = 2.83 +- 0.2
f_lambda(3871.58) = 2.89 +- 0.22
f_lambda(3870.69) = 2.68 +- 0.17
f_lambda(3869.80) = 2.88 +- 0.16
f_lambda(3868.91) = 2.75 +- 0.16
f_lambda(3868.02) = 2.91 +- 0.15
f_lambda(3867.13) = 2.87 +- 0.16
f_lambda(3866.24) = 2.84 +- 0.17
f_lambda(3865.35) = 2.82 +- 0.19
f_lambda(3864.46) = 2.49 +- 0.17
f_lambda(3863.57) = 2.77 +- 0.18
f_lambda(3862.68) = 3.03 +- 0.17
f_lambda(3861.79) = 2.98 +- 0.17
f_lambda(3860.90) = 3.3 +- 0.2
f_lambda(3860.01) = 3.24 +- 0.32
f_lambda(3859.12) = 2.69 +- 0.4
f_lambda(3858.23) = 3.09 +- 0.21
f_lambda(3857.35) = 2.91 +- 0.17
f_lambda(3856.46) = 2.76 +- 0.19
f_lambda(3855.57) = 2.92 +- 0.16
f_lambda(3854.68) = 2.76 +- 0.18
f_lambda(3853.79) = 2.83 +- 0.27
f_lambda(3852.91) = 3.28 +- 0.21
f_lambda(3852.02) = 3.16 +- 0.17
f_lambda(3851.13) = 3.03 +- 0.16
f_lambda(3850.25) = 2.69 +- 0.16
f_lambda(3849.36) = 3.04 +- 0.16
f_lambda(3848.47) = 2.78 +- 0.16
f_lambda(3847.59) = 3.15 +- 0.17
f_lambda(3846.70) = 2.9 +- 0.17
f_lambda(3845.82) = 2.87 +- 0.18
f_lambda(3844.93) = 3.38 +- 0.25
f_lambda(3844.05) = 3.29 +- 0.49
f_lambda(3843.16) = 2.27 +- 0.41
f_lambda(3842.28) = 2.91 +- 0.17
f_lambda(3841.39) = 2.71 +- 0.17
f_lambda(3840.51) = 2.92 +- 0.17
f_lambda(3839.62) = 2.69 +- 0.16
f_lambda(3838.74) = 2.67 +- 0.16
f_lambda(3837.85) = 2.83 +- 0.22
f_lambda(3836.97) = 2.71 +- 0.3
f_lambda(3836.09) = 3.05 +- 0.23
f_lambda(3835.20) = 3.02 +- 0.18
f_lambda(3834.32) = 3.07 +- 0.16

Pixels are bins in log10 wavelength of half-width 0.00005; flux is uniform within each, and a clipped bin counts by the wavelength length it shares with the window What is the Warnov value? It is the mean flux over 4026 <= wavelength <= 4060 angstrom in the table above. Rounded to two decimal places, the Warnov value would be 3.23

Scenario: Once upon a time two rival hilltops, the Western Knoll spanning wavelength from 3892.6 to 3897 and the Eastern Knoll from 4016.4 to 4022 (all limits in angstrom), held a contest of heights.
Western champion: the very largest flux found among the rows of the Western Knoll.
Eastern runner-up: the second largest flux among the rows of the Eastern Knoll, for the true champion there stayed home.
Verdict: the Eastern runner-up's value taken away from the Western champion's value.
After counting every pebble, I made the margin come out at -0.20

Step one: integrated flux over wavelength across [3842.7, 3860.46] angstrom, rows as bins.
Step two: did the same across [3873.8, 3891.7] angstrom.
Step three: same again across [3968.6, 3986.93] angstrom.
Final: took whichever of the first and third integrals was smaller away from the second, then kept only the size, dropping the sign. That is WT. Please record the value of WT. 0.4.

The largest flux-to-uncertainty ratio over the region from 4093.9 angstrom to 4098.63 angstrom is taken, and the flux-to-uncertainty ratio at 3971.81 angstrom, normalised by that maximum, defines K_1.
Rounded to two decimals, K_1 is 0.82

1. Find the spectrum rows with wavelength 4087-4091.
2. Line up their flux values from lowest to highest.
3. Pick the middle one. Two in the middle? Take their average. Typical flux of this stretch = 3.27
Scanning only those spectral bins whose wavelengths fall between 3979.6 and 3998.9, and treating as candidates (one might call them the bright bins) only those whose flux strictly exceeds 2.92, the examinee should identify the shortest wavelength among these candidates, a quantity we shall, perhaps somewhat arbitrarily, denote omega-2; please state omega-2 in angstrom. 3980.97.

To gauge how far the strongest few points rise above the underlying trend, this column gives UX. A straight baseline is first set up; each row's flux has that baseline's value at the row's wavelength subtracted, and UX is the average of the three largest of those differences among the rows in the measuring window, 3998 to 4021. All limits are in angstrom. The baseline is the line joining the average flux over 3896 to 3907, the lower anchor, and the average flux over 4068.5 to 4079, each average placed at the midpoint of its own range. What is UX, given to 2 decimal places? 0.49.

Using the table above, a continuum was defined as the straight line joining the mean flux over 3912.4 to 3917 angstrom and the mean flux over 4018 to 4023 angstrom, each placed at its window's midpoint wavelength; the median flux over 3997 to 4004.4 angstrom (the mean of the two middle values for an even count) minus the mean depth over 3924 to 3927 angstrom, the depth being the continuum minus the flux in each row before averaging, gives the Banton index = 3.02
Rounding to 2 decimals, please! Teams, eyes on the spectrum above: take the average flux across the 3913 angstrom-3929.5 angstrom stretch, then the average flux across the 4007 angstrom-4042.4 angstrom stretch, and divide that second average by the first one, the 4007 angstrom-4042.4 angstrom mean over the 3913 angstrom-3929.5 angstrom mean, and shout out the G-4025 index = 1.07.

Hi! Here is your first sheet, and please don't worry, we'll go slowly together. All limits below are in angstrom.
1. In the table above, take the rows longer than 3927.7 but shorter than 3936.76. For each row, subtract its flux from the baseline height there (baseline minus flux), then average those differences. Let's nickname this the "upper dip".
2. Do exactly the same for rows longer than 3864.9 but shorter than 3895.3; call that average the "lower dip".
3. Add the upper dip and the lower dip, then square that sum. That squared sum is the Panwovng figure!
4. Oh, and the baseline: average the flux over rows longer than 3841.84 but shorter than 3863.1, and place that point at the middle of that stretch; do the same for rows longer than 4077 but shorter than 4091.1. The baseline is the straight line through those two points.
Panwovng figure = 0.044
